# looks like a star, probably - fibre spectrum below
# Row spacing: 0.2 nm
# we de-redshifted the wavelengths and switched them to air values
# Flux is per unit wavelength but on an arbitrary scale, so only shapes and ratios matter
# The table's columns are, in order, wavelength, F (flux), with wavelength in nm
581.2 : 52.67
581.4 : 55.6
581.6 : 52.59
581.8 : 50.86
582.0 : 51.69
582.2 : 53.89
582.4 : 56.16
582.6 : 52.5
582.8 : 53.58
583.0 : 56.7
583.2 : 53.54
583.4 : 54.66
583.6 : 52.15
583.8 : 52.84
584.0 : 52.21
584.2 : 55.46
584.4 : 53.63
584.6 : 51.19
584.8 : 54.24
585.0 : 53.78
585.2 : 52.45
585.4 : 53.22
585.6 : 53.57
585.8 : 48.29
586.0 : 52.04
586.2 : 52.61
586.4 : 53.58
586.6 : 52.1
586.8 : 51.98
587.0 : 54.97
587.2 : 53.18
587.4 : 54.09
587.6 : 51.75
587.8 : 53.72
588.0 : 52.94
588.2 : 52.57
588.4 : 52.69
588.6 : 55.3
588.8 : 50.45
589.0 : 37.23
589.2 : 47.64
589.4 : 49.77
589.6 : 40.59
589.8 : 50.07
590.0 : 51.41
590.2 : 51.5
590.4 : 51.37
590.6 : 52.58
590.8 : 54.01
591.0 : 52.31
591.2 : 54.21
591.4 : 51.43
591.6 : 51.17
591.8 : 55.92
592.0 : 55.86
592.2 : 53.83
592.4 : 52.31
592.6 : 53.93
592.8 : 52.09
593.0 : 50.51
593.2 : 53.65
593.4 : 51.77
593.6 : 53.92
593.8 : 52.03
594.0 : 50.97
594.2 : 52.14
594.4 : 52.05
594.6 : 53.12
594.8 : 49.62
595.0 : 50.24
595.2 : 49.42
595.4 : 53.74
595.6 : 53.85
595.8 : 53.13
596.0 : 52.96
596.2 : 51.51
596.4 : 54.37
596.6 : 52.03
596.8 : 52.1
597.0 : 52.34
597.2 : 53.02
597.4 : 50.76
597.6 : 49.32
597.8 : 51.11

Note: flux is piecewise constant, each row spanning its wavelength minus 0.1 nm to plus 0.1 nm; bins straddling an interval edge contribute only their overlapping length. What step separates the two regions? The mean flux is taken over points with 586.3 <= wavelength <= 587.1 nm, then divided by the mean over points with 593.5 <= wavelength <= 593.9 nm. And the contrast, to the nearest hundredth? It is 1.00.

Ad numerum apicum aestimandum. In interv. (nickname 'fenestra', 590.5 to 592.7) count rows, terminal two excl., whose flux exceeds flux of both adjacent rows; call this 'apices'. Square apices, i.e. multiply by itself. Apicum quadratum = 9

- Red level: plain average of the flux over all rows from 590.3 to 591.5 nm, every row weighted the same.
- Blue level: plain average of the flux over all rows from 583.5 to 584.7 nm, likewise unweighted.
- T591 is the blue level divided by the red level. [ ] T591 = 1.005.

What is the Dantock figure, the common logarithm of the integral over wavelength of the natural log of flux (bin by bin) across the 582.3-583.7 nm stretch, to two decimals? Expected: 0.75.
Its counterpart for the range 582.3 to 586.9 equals 1.26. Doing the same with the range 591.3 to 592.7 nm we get 0.75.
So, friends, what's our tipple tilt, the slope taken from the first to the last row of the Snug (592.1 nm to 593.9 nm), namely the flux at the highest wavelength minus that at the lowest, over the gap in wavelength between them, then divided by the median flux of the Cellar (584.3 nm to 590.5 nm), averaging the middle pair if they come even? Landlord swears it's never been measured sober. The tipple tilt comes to -0.021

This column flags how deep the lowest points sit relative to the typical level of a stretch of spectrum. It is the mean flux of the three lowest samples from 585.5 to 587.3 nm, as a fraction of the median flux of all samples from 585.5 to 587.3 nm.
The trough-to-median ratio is 0.97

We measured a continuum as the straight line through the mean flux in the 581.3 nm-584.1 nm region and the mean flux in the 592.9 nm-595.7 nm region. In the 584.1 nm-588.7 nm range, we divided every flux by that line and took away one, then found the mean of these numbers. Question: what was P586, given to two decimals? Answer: 0.00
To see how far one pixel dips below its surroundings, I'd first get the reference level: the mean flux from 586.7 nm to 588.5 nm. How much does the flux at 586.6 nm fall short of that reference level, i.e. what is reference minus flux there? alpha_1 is 1.0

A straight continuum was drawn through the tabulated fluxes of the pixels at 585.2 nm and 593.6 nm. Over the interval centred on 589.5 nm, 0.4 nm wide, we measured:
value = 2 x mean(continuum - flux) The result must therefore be 16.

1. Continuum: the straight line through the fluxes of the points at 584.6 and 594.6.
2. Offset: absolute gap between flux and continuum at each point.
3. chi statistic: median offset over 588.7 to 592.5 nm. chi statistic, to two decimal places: 1.55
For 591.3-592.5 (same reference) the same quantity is 1.27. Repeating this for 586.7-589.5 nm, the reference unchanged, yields 1.73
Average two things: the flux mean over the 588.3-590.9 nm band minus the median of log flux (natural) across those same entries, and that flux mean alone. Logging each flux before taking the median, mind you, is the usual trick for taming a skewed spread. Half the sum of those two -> 47.6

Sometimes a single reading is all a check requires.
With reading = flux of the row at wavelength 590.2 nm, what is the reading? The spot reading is 51.5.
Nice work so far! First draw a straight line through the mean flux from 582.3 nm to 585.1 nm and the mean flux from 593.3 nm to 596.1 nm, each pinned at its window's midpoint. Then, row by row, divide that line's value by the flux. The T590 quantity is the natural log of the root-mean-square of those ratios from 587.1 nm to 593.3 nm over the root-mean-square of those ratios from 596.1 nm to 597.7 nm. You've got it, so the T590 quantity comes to 0.04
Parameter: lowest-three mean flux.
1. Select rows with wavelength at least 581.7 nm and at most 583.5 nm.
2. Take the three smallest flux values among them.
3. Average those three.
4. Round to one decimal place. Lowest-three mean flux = 51.7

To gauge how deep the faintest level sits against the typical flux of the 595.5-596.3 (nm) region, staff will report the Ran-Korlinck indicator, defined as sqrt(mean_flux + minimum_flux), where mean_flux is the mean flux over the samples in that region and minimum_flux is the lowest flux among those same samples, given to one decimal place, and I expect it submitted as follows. 10.2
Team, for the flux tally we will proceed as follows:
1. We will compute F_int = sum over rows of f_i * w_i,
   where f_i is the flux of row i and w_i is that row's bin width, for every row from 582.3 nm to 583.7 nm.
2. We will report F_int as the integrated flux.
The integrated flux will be 76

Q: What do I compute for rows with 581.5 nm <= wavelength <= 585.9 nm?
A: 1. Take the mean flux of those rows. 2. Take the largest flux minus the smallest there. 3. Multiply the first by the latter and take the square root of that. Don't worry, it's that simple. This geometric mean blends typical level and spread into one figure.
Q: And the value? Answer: 21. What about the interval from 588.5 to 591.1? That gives 30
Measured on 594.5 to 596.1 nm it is 15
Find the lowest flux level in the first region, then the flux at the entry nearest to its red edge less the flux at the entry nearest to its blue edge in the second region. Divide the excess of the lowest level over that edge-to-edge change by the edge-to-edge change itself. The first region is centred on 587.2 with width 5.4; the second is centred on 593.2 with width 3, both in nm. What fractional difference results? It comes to -14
